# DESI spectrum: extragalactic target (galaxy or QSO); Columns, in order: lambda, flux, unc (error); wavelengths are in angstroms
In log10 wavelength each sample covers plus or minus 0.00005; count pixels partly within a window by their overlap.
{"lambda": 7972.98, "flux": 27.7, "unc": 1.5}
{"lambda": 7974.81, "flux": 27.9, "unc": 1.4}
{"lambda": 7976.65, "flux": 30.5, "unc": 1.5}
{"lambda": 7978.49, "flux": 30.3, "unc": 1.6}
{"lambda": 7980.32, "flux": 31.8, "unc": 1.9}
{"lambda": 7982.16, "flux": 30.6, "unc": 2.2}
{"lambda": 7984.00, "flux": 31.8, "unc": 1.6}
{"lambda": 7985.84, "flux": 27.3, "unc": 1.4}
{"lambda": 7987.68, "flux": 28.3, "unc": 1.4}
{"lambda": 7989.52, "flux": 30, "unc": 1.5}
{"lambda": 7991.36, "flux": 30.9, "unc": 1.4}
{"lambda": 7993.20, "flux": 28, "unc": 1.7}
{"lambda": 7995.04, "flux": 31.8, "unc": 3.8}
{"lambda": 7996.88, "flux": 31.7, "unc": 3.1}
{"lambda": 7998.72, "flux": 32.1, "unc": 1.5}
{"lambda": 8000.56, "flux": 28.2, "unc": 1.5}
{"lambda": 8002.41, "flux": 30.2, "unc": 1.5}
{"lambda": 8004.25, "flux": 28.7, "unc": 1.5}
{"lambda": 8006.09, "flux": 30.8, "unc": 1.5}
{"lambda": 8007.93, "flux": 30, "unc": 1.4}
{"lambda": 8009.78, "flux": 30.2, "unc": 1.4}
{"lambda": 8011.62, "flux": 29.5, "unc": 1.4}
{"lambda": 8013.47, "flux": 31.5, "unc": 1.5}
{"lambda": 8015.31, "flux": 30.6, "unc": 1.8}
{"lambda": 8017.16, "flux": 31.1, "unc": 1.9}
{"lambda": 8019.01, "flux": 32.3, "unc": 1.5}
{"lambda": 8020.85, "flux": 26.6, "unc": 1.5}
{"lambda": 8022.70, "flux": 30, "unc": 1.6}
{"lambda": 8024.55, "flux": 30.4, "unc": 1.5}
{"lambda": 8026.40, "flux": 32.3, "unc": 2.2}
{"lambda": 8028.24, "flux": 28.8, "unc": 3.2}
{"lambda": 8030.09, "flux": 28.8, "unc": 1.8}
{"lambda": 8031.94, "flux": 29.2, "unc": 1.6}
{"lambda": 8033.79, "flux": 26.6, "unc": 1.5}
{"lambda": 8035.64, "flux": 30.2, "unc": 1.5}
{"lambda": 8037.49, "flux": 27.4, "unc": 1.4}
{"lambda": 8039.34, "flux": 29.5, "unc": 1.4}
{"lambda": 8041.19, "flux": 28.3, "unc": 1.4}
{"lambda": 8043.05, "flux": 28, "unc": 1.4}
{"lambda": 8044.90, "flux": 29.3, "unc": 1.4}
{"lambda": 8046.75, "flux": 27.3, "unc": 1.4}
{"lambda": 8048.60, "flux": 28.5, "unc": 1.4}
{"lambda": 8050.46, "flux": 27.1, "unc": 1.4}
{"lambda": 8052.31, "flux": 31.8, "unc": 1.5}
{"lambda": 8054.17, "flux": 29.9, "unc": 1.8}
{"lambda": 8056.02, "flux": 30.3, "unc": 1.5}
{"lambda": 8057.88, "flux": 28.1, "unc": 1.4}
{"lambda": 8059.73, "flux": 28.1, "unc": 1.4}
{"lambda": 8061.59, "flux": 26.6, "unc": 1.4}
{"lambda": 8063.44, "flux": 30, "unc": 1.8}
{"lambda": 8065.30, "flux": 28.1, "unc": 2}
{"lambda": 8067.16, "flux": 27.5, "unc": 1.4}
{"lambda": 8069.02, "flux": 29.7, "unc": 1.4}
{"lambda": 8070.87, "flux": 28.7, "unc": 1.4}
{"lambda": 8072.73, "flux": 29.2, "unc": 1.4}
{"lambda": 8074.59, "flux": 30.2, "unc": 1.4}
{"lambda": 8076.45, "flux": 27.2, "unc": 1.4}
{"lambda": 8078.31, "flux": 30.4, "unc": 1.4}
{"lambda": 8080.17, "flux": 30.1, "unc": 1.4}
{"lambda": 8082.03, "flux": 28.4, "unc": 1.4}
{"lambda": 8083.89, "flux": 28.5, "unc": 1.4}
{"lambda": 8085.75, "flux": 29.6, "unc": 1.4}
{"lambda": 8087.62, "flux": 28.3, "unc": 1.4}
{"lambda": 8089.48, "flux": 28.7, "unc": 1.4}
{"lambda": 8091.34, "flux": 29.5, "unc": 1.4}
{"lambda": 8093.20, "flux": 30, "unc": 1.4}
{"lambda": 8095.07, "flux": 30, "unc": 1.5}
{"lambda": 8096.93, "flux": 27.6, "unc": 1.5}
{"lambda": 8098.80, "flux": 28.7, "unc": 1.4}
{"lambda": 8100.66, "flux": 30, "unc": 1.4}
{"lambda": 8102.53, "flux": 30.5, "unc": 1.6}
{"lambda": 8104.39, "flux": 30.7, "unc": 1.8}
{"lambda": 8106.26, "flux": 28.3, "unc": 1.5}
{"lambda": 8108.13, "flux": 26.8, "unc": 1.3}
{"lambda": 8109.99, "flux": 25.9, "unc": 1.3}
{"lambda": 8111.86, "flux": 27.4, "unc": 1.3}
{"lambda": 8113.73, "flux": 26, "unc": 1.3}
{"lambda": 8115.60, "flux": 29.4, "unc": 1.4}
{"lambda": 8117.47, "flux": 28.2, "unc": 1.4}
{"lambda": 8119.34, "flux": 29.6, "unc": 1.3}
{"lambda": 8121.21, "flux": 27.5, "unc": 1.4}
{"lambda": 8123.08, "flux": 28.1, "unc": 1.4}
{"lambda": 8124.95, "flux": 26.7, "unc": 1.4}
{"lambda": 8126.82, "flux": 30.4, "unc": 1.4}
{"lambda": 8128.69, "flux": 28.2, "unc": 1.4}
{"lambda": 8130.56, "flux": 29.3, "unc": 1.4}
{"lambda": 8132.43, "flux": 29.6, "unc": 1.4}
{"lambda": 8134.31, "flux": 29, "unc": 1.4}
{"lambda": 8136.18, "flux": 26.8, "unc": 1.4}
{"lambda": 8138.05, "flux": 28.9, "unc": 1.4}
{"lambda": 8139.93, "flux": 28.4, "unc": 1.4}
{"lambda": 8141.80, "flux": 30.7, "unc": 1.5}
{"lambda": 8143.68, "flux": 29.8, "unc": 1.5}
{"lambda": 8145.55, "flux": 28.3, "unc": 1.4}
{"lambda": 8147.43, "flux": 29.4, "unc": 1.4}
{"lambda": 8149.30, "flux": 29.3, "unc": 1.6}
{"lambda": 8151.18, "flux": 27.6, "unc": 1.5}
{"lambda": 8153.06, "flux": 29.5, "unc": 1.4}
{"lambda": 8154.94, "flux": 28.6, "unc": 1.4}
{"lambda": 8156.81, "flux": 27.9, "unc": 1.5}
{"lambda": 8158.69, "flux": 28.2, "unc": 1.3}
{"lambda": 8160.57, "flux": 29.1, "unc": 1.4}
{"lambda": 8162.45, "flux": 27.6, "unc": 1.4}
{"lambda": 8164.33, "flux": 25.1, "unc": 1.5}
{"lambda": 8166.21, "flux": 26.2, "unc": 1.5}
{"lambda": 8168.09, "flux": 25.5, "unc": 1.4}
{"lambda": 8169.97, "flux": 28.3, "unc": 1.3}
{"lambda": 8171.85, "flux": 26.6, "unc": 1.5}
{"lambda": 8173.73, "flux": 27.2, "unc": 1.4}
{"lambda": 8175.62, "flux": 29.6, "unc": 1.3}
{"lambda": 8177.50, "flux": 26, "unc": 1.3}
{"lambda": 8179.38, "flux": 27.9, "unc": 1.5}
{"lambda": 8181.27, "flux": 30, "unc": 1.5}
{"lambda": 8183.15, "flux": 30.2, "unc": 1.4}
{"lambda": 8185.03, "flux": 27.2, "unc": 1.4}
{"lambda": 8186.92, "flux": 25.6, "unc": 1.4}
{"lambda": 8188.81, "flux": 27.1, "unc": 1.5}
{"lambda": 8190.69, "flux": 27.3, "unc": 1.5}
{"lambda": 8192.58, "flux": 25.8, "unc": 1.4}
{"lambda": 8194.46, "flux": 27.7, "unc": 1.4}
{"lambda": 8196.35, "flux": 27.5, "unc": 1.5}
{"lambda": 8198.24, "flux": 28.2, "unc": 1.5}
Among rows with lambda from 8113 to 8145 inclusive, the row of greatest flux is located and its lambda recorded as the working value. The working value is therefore 8141.80 angstroms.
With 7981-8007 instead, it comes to 7998.72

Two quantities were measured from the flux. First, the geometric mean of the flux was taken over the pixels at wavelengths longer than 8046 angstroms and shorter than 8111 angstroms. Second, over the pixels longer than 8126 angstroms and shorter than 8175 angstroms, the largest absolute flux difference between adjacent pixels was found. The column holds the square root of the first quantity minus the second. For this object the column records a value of 2.6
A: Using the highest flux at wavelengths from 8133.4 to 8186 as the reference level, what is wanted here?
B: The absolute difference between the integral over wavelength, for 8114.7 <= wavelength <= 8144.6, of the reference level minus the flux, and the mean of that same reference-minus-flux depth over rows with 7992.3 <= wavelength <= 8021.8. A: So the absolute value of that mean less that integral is 57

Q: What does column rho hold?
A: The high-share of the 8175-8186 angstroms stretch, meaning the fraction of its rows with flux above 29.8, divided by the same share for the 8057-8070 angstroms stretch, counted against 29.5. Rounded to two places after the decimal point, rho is 1.17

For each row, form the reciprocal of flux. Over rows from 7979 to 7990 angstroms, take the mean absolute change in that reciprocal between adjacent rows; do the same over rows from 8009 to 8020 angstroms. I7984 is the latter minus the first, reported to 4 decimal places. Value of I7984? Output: -0.0011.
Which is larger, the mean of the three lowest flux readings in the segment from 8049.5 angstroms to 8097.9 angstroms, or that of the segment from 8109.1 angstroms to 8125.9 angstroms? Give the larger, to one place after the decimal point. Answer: 27.0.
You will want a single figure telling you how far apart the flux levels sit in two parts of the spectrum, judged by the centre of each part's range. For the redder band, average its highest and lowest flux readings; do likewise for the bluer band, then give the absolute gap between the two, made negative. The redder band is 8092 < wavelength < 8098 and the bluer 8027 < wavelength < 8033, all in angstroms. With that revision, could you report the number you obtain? -0.2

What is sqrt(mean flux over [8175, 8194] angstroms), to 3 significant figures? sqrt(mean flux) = 5.26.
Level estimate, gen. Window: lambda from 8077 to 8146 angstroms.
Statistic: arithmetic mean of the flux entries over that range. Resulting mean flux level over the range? 28.8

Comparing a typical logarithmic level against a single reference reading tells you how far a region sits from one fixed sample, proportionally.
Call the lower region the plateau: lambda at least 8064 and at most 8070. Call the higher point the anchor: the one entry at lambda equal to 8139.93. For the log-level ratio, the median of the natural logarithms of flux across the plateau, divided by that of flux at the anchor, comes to 1.00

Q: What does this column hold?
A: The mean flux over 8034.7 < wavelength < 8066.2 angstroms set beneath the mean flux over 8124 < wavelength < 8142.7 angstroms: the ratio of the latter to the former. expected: 1.00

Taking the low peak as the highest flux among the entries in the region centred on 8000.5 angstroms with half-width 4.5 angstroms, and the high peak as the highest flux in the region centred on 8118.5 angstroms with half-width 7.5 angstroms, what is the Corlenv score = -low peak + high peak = -2.5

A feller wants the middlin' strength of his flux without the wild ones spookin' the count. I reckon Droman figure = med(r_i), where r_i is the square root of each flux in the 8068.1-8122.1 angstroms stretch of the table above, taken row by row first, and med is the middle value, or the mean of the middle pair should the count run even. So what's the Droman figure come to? 5.36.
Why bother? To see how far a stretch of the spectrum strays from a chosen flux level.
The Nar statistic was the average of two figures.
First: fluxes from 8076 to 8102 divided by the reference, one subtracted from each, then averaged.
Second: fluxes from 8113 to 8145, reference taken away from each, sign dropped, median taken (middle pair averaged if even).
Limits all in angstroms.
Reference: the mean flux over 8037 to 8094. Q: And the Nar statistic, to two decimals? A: 0.38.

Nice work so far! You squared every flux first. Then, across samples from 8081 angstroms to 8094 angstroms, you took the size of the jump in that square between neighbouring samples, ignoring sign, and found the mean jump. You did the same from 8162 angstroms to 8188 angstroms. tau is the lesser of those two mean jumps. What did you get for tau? 41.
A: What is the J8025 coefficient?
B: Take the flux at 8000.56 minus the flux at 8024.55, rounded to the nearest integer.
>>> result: -2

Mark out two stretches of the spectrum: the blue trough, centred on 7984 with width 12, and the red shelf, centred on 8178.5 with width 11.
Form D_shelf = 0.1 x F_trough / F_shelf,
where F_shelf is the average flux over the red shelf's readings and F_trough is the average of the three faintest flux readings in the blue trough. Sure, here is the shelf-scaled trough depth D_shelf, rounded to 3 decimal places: 0.100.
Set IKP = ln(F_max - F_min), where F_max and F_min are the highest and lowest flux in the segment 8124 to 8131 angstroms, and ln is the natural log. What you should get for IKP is 1.31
